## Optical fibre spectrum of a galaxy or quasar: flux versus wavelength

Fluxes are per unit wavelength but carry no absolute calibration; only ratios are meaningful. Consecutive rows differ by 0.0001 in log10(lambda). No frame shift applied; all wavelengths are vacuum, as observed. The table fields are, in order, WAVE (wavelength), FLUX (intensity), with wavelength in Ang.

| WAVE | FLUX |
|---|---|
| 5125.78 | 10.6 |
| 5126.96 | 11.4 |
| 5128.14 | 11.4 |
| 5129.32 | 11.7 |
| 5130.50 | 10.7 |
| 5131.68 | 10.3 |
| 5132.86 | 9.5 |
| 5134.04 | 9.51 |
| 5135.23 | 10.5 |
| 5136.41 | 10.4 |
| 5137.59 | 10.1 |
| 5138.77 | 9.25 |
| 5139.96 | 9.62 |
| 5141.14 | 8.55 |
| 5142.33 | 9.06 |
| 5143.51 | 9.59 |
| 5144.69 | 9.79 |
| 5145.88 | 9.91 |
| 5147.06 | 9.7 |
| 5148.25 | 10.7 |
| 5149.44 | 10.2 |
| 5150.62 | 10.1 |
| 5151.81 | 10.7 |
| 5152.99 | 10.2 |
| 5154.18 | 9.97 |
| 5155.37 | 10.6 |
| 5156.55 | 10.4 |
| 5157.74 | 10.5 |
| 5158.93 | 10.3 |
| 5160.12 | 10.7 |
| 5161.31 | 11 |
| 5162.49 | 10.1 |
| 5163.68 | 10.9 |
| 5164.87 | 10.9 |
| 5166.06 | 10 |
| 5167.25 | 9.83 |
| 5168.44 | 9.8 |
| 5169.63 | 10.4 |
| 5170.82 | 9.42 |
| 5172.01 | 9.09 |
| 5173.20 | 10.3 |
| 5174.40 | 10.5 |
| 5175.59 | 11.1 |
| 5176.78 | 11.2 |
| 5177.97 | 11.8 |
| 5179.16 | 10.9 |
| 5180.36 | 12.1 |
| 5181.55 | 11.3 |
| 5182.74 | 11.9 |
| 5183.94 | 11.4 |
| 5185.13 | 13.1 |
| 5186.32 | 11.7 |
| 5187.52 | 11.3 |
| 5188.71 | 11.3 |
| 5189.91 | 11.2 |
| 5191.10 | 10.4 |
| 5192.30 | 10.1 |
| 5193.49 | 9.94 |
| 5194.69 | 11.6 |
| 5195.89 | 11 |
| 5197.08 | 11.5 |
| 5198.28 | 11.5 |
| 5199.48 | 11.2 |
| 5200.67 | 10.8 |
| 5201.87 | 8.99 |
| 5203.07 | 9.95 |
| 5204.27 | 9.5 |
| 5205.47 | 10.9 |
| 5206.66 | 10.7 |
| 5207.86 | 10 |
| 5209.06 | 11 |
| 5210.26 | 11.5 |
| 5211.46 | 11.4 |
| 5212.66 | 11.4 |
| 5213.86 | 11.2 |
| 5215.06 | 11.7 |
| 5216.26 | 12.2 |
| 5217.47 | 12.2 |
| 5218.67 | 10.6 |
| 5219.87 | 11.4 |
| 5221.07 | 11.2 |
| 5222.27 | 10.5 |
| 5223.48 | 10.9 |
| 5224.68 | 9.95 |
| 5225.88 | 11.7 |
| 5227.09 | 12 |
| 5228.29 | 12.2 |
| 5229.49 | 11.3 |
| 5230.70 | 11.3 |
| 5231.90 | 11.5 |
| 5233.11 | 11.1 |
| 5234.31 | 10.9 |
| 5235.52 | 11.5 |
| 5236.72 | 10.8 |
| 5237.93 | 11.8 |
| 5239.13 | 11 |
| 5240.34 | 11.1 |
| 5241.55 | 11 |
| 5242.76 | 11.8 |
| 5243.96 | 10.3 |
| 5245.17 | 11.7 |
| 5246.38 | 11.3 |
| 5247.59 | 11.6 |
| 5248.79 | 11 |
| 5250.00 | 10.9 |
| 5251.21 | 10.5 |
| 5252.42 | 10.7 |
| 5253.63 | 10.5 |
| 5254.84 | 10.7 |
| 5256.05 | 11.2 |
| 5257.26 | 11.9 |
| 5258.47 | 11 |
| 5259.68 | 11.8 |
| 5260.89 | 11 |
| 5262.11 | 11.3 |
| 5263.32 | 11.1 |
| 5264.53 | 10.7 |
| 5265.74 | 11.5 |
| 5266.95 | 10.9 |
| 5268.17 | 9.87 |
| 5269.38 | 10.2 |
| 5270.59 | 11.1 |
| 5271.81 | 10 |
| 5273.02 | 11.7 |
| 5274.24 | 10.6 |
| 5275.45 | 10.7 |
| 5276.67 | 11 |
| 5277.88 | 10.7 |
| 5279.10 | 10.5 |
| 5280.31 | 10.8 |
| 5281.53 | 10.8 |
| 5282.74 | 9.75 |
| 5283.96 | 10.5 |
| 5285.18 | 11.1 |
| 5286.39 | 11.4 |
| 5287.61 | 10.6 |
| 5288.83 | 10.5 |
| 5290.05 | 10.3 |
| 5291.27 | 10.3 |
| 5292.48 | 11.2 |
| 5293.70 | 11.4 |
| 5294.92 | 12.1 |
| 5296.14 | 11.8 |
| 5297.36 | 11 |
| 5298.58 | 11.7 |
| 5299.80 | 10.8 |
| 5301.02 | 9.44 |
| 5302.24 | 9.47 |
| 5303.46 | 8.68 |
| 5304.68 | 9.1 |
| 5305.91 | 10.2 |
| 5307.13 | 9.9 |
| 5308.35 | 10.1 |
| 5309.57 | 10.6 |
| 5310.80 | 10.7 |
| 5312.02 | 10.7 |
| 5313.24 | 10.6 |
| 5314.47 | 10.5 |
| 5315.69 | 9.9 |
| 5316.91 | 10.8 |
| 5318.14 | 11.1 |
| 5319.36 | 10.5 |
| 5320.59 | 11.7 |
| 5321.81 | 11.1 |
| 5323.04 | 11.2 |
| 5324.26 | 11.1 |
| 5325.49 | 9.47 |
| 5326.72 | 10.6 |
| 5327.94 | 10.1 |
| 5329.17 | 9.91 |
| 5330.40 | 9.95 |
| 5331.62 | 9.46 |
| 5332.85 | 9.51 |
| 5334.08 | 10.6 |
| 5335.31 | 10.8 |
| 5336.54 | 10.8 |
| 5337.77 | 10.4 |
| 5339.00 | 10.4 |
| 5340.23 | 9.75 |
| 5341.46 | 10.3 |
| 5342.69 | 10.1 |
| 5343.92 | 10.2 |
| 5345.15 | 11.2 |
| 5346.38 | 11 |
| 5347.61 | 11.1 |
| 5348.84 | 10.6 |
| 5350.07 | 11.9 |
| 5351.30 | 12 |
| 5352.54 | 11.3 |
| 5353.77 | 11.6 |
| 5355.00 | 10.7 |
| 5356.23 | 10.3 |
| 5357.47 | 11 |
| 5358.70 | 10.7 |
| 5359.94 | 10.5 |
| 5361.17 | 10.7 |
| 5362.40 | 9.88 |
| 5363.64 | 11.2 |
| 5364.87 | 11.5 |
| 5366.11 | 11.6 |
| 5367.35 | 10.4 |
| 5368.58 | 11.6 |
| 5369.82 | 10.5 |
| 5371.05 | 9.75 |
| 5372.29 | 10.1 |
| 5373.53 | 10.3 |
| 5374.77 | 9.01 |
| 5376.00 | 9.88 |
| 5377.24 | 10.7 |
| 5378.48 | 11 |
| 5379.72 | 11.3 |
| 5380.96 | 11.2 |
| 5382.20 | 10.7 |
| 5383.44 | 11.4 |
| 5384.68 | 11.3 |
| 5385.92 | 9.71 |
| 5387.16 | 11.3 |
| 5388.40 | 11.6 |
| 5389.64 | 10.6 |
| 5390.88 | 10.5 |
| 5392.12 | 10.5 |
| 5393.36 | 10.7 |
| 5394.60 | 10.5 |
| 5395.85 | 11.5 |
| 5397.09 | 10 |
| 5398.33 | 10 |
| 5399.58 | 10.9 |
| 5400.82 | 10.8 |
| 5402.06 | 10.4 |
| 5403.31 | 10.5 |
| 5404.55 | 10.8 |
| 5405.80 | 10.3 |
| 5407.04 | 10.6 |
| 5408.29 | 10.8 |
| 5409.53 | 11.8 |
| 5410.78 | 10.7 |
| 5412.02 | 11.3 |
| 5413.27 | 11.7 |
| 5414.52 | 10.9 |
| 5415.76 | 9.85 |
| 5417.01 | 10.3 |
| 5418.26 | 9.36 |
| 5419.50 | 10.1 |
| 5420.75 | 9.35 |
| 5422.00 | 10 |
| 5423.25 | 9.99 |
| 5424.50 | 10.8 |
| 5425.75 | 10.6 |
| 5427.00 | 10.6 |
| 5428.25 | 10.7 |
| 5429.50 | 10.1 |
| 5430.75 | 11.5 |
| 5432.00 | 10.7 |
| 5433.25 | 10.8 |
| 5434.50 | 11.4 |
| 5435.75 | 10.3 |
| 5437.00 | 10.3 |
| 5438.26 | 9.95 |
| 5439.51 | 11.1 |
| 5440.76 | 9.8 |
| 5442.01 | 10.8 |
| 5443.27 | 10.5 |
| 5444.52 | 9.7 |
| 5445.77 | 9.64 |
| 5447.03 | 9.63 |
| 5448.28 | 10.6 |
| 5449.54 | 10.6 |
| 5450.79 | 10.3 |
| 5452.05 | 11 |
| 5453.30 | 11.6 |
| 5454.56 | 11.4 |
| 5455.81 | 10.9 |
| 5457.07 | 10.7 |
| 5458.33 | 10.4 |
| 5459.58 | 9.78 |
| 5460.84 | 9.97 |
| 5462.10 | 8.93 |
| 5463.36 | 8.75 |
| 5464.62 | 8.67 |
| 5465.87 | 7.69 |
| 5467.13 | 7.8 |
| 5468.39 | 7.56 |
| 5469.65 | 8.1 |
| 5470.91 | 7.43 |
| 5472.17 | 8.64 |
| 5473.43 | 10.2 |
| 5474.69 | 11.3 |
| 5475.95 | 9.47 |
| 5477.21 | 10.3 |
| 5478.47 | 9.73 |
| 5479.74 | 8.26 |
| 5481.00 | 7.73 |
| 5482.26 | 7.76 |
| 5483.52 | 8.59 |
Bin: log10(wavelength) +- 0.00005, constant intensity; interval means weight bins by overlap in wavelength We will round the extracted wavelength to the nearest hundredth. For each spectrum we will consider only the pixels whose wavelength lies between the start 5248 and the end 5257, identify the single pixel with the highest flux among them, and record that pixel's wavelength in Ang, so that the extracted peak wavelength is 5256.05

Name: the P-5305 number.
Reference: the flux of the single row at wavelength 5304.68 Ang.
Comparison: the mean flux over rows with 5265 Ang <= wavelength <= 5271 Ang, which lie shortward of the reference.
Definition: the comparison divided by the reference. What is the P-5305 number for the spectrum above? 1.18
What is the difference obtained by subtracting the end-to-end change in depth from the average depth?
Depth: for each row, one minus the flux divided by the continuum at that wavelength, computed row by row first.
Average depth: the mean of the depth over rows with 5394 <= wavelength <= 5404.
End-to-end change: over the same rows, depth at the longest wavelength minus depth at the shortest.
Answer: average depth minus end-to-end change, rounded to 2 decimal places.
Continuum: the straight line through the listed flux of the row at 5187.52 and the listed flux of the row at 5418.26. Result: -0.10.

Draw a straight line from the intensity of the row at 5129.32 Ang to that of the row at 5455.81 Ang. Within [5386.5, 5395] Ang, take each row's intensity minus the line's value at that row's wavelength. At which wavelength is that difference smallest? 5390.88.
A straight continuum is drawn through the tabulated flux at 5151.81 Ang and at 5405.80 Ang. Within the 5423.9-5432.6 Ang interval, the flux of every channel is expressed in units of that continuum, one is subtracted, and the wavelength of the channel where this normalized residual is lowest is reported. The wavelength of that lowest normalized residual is 5429.50 Ang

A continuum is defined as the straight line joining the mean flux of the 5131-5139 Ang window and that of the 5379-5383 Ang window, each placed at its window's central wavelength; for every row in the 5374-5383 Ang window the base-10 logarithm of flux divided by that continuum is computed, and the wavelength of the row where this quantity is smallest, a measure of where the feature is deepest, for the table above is 5374.77 Ang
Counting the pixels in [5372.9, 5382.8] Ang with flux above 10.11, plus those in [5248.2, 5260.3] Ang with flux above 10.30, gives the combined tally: 16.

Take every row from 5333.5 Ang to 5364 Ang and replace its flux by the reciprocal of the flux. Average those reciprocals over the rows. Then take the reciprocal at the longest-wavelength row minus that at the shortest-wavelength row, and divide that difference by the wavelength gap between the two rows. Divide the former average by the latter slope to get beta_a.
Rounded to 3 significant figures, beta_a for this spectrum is -545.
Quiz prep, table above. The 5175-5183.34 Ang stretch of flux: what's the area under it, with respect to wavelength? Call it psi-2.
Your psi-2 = 96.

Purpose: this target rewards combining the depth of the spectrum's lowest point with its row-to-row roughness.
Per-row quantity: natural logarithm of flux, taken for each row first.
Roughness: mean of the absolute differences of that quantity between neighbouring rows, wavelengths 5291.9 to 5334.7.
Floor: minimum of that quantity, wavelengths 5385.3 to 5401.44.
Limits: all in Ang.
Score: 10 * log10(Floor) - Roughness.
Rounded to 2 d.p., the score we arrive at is 3.52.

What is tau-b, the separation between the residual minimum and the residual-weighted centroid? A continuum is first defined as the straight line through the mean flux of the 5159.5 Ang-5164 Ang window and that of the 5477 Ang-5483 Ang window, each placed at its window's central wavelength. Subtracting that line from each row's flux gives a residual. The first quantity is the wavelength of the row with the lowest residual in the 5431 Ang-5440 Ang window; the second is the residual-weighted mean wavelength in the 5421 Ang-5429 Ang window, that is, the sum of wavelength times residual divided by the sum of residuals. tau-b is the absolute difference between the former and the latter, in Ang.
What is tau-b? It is 12.7 Ang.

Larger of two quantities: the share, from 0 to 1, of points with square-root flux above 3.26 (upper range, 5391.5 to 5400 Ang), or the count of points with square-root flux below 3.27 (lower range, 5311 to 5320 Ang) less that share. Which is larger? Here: 3.6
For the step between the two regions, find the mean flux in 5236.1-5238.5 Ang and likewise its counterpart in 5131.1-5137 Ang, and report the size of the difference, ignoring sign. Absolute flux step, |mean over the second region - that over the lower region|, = 1.26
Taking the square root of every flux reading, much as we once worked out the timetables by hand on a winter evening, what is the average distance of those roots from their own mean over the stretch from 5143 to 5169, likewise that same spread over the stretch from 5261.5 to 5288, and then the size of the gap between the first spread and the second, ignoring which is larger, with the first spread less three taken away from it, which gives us 2.95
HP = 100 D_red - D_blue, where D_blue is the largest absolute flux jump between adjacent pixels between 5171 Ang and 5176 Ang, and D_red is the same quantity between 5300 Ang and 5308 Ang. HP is 109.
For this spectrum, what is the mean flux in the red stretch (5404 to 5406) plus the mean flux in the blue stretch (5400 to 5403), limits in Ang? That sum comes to 21.2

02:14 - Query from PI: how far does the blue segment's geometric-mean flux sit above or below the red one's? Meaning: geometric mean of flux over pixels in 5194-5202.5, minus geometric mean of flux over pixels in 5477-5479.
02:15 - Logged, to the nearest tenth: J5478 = 0.9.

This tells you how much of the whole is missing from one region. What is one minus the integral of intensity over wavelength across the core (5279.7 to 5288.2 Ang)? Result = -90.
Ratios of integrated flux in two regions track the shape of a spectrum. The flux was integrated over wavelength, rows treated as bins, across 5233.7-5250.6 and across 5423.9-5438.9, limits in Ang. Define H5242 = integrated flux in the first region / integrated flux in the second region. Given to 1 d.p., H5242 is 1.2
